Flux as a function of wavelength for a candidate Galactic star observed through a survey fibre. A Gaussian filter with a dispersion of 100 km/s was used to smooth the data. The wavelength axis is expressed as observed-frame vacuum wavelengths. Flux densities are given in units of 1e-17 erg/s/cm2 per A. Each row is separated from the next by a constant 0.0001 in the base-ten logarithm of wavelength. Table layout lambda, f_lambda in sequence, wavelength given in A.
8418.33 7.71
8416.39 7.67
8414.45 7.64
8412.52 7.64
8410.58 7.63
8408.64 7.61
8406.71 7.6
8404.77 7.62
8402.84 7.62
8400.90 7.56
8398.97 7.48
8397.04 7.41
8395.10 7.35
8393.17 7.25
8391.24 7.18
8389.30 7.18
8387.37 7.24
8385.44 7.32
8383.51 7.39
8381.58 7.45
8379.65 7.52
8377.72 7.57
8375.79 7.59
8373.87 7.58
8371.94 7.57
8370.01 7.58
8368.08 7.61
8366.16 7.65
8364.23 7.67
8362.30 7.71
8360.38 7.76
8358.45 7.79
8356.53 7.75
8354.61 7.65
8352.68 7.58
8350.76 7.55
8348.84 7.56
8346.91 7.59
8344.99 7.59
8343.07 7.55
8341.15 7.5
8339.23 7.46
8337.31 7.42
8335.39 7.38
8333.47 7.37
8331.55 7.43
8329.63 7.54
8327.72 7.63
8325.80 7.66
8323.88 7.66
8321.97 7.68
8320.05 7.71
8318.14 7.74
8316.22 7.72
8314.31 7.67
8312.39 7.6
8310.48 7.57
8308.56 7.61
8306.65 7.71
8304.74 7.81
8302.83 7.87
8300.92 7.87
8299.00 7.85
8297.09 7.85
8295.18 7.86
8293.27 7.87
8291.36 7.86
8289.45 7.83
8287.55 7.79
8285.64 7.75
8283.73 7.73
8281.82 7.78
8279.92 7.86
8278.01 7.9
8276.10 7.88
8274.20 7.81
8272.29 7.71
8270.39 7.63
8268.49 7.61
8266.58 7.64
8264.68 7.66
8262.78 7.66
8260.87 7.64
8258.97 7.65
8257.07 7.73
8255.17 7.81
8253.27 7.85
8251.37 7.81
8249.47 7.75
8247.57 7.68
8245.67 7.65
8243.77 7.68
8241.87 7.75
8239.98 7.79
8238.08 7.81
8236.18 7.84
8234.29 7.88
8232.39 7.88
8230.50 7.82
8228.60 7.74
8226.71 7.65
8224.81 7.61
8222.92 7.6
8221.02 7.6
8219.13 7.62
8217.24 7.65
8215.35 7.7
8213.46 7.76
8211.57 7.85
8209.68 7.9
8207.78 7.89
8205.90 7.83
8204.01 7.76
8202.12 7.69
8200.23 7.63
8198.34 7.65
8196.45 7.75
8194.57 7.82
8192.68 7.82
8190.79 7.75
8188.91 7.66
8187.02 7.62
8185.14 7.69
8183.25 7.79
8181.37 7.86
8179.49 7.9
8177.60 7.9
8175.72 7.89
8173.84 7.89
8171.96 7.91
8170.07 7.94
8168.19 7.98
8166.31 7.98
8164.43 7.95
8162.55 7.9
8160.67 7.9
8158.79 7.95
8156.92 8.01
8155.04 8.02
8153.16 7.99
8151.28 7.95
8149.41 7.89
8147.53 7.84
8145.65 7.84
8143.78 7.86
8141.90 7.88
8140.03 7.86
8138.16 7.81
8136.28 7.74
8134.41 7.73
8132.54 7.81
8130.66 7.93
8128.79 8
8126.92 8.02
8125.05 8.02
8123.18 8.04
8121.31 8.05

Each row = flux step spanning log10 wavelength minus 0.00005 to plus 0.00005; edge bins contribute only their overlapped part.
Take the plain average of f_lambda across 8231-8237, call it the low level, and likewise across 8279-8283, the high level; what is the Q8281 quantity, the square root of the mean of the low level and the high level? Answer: 2.80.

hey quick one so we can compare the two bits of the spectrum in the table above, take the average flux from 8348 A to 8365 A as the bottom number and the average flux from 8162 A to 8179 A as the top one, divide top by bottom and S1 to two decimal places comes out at 1.03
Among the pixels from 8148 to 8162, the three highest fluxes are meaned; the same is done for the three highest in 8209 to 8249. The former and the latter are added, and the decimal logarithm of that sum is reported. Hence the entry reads 1.201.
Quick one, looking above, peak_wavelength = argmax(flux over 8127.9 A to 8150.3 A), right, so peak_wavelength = 8128.79 A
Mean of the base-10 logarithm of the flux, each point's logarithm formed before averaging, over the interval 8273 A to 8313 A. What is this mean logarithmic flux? 0.892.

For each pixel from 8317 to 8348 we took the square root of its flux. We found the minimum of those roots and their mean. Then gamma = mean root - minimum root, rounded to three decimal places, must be 0.034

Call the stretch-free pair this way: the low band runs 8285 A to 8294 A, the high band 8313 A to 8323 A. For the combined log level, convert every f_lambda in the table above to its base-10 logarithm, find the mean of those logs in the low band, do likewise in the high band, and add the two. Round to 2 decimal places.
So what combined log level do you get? 1.78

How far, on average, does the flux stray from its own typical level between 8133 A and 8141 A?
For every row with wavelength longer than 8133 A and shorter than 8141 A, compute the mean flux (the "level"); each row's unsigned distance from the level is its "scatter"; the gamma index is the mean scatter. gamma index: 0.050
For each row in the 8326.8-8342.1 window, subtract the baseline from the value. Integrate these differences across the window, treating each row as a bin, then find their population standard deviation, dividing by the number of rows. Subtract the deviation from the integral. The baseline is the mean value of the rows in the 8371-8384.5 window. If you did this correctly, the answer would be -1.0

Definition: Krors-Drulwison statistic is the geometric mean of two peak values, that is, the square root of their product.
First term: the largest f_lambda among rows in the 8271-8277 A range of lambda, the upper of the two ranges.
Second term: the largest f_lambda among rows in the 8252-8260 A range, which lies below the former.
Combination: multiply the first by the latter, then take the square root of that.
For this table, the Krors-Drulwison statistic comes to 7.86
